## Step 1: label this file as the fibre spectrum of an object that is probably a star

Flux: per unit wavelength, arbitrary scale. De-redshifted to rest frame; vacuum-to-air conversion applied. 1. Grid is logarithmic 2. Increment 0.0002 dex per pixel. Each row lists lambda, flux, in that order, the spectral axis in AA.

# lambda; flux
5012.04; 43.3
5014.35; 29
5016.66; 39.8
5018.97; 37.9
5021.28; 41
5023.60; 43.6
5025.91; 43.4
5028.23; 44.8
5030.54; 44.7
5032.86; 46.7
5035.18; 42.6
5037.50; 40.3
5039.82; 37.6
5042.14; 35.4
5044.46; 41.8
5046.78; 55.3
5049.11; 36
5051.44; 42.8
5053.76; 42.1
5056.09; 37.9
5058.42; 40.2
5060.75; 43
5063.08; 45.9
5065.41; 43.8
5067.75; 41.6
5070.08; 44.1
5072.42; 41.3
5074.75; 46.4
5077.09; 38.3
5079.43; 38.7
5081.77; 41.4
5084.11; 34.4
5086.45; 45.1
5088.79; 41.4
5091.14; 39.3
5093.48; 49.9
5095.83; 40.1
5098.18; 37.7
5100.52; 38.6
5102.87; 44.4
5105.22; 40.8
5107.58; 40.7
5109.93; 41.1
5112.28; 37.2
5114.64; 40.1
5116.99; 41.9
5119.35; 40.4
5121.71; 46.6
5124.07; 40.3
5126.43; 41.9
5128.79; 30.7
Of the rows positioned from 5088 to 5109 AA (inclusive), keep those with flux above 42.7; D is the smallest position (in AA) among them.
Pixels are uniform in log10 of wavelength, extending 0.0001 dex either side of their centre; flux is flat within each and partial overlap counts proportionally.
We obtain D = 5093.48 AA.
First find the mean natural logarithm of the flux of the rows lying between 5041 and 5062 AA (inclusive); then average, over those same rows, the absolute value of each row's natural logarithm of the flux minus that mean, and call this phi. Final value 0.089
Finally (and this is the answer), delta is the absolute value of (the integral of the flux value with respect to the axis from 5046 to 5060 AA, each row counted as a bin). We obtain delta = 588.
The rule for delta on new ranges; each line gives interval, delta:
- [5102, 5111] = 375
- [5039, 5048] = 384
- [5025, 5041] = 686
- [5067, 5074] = 299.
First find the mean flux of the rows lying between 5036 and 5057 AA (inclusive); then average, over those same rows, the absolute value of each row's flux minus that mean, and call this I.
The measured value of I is 4.0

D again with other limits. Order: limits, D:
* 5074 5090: 5074.75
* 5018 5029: 5023.60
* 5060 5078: 5060.75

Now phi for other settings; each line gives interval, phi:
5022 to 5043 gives 0.071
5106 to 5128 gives 0.037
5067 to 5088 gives 0.069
